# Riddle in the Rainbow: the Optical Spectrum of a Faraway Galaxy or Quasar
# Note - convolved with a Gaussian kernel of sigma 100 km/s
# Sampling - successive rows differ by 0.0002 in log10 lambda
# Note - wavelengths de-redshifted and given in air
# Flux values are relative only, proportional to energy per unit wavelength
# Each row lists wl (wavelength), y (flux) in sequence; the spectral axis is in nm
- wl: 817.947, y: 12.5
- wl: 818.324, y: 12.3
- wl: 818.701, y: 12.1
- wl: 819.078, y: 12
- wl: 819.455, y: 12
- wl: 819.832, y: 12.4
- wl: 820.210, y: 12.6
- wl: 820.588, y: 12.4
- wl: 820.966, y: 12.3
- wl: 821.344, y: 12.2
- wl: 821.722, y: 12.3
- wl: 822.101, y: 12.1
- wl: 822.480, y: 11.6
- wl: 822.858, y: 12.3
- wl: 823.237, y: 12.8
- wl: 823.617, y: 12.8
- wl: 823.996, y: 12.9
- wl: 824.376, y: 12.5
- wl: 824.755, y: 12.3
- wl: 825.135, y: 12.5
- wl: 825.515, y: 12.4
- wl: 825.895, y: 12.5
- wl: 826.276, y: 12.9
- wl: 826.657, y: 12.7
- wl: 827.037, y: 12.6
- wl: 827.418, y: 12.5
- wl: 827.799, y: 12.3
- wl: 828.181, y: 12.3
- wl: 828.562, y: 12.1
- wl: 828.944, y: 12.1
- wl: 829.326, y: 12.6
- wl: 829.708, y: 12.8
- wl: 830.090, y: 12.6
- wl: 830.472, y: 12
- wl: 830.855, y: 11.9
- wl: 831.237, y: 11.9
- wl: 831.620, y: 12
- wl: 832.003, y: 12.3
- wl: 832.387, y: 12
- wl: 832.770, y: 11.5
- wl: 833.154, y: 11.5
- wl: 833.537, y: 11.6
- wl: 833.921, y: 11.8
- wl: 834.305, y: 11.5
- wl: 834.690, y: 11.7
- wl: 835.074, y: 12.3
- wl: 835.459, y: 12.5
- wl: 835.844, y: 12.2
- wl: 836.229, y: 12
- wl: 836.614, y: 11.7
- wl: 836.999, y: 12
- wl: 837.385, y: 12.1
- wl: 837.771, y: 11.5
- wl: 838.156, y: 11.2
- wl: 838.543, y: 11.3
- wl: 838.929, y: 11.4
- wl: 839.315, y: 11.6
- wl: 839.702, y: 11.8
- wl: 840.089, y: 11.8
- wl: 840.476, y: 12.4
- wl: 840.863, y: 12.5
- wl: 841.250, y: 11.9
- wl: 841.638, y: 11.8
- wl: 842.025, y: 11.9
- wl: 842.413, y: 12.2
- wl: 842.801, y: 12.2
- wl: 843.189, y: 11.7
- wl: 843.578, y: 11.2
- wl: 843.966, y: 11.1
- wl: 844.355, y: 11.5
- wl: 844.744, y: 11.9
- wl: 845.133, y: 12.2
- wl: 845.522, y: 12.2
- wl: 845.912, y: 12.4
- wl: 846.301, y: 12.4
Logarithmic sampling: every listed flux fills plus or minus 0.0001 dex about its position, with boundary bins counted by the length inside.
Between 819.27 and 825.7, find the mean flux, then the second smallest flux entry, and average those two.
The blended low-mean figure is 12.2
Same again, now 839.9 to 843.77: 11.8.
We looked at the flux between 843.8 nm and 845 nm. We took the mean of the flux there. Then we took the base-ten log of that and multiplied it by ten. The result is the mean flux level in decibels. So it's 10.6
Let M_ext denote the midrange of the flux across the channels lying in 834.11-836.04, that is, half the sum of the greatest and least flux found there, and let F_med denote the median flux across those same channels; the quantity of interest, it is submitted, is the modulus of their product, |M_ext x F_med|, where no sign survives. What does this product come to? 146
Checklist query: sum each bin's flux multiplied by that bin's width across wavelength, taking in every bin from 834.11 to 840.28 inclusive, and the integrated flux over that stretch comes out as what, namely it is 72.7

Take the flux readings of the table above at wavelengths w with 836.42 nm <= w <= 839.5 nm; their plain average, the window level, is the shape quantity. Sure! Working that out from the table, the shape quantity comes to 11.6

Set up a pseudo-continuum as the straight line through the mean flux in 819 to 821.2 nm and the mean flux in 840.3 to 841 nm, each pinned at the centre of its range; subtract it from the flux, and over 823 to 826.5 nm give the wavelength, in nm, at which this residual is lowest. 824.755 nm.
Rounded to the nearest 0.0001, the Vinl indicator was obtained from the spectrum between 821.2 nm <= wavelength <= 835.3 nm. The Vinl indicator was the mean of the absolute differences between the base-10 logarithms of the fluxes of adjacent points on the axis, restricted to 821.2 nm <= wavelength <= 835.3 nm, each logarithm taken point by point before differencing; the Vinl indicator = 0.0084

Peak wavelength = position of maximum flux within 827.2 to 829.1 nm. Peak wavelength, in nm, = 827.418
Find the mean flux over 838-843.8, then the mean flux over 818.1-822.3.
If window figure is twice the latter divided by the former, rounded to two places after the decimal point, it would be 2.08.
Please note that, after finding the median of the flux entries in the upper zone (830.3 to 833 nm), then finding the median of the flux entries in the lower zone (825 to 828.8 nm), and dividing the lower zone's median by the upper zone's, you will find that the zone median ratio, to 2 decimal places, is 1.04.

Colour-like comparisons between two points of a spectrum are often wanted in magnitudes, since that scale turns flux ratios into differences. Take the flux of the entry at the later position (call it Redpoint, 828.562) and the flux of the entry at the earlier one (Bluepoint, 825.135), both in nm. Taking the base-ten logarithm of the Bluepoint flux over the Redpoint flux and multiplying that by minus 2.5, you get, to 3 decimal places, -0.035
